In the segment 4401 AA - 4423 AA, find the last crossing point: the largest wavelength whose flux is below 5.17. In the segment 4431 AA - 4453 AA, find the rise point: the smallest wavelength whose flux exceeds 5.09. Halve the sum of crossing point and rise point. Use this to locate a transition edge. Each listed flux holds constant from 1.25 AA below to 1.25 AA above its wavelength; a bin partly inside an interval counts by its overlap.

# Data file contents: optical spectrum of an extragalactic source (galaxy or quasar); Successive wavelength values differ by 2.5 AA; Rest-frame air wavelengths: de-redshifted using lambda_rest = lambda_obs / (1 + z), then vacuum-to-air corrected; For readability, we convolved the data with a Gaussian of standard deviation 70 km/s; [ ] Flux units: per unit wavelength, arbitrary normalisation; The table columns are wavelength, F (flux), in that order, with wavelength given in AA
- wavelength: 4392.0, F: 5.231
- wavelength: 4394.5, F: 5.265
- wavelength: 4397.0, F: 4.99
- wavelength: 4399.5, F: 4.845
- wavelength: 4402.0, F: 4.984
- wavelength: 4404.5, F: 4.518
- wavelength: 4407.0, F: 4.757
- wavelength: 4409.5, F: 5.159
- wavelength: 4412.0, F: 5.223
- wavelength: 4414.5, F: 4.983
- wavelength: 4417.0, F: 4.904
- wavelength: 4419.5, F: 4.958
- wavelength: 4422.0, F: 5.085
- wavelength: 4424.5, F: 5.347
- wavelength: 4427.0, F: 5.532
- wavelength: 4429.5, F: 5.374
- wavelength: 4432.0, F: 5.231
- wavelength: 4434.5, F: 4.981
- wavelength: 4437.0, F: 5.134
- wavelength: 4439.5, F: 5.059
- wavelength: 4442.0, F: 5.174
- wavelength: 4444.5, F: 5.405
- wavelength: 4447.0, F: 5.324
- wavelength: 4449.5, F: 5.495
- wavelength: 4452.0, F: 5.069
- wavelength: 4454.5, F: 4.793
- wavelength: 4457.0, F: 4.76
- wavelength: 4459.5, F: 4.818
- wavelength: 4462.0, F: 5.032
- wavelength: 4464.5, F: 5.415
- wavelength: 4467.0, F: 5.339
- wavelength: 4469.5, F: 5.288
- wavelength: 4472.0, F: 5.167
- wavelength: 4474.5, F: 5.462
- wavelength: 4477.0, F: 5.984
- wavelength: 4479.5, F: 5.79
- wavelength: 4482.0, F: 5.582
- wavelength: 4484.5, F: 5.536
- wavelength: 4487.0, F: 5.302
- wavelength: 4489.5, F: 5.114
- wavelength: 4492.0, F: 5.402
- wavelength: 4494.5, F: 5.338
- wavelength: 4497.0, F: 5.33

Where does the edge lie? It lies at 4427.0 AA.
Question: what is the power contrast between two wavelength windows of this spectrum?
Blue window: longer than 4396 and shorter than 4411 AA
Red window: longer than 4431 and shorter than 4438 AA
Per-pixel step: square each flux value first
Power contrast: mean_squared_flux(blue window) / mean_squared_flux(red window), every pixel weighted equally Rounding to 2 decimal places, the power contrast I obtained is 0.91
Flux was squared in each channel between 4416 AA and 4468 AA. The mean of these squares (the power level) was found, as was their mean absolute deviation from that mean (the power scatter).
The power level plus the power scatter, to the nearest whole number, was 29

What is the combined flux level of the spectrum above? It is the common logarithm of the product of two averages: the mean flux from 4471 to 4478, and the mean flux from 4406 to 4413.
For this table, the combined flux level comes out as 1.45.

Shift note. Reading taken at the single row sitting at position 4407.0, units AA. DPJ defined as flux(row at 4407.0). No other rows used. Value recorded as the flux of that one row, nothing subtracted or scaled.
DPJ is 4.757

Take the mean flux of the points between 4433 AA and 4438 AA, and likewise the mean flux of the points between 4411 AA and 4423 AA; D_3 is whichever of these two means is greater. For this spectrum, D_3 5.06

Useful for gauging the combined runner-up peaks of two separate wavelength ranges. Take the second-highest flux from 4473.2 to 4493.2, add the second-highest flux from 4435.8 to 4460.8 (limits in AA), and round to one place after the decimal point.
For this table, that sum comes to 11.2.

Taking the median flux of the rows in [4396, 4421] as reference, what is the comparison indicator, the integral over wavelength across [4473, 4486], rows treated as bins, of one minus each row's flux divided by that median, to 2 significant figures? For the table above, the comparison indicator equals -1.8 AA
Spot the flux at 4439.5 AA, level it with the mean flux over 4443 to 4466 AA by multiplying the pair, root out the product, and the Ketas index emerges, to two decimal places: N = 5.09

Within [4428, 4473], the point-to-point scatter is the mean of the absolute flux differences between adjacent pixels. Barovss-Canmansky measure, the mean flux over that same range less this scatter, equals 4.99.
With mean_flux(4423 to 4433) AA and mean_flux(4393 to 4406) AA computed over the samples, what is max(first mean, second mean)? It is 5.37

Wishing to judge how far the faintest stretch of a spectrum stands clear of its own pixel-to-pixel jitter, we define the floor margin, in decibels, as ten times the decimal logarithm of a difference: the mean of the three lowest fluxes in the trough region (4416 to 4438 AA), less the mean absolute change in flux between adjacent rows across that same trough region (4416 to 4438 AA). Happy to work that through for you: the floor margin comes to 6.80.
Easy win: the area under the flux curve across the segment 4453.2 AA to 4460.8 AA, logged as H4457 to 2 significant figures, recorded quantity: 36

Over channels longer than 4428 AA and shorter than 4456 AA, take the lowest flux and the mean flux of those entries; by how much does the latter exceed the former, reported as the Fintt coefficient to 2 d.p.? 0.39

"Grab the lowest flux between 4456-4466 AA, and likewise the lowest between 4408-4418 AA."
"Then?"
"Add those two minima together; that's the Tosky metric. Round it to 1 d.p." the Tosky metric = 9.7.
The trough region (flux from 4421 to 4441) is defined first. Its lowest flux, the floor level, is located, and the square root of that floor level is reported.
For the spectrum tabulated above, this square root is 2.23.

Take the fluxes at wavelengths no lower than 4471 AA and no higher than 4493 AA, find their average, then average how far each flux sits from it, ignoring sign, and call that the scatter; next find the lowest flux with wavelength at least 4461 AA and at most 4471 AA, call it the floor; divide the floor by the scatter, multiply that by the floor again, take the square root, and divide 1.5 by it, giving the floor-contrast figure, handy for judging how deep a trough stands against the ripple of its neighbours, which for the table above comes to 0.138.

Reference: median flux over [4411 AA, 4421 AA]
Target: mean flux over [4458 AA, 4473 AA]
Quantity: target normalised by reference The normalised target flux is 1.04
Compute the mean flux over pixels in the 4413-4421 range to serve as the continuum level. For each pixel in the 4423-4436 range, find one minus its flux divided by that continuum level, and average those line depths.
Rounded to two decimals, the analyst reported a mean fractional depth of -0.07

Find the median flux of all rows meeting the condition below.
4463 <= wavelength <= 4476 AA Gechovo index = 5.3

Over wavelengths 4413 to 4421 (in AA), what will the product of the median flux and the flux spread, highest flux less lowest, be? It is 0.4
